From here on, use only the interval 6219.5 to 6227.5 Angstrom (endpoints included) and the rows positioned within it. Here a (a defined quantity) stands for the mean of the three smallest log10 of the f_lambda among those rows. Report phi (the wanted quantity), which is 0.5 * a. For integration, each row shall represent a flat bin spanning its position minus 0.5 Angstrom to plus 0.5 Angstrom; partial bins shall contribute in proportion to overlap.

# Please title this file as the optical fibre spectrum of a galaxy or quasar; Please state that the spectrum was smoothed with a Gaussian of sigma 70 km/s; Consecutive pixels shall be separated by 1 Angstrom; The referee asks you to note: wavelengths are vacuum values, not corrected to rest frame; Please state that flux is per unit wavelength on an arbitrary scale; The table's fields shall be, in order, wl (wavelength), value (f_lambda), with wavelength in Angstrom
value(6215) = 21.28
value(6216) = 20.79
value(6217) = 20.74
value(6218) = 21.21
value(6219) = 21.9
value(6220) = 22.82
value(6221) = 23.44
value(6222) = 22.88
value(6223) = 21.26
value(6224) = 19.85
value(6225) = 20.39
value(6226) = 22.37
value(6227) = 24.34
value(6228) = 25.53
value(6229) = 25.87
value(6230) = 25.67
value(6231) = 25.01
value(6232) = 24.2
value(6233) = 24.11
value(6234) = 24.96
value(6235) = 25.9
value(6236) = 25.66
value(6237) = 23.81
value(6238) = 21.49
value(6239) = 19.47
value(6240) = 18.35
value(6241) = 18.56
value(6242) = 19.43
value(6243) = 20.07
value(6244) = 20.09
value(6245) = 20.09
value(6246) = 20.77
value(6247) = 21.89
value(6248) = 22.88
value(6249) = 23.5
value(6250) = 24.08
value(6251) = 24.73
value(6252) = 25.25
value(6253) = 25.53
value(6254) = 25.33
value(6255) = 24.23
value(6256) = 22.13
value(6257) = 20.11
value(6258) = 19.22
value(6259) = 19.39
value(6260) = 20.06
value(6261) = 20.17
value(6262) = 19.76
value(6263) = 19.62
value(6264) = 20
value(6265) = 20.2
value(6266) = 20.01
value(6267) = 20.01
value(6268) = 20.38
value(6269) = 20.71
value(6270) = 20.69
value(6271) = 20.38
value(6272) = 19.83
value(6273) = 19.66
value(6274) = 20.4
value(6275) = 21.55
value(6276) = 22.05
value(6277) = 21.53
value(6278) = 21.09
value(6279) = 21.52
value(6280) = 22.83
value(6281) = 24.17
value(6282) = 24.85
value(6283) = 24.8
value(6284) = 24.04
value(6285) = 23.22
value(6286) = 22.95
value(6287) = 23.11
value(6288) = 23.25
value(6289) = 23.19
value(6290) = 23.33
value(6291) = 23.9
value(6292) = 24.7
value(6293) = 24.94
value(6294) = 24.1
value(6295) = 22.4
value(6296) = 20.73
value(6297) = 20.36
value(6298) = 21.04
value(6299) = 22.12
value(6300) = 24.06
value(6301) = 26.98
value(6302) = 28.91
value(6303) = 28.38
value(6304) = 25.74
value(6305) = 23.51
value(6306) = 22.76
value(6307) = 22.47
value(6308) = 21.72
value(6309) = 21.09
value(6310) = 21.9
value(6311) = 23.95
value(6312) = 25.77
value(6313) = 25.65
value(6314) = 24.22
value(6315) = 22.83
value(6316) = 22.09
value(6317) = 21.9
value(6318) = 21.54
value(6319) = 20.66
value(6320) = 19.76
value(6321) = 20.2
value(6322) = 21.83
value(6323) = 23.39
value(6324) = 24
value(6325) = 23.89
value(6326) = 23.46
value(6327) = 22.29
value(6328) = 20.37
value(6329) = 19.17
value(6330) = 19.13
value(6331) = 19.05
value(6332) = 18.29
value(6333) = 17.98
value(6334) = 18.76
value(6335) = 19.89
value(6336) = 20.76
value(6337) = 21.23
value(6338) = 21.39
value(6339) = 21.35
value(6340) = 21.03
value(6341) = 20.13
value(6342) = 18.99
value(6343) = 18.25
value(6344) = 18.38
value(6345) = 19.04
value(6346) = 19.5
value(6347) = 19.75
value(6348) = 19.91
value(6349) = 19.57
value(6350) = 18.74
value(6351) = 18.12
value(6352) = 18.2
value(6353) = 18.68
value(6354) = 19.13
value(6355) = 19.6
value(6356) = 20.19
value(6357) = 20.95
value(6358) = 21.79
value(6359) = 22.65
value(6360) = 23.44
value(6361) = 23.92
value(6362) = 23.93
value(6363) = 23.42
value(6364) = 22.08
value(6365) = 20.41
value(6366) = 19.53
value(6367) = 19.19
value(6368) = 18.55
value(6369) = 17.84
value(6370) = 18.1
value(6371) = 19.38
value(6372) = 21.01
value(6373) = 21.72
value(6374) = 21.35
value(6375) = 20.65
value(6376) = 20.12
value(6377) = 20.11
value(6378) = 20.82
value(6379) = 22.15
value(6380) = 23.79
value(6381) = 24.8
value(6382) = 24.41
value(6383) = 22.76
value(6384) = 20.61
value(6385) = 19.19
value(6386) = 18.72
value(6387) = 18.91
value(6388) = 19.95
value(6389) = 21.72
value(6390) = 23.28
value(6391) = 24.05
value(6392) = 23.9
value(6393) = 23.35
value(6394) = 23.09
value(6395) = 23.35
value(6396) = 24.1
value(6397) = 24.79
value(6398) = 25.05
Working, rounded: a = 1.31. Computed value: 0.656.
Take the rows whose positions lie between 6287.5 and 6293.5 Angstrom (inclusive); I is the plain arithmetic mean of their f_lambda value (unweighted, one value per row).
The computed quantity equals 23.9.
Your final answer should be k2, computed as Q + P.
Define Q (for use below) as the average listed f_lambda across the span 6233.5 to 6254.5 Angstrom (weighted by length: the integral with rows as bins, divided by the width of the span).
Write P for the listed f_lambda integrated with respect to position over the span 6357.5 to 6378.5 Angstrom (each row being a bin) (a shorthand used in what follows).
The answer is 462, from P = 440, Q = 22.5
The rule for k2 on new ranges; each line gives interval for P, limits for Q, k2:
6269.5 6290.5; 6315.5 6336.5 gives 489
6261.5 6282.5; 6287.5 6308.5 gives 465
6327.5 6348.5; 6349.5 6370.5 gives 433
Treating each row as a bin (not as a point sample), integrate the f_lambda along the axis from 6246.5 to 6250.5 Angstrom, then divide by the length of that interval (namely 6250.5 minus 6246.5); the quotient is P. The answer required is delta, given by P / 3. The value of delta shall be 7.70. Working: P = 23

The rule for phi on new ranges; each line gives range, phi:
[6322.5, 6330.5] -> 0.646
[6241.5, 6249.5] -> 0.649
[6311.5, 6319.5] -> 0.665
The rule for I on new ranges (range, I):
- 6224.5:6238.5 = 24.2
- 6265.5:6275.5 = 20.4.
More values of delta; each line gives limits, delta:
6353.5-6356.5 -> 6.55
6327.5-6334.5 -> 6.32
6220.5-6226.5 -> 7.23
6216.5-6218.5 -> 6.99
